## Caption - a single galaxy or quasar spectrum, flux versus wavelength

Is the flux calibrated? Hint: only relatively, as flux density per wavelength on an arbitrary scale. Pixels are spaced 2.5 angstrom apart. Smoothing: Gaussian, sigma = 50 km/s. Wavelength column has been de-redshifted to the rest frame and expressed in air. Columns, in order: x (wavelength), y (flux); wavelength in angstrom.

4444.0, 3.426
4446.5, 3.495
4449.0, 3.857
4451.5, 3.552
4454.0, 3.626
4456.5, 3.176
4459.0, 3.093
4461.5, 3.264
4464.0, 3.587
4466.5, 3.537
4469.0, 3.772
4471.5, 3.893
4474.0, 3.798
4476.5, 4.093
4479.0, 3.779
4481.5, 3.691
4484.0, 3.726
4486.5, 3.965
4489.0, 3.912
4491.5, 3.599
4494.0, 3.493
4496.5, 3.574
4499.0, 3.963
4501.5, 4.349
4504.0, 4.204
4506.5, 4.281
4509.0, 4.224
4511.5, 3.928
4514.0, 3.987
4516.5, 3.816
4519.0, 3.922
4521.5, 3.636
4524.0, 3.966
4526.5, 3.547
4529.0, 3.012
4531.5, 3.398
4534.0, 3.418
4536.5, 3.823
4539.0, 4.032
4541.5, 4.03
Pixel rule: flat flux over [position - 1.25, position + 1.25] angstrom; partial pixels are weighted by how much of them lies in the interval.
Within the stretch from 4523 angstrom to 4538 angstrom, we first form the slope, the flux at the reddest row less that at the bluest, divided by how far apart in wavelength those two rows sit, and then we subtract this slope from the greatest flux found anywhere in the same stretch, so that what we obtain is 3.98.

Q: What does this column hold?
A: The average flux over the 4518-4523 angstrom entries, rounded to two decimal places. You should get 3.78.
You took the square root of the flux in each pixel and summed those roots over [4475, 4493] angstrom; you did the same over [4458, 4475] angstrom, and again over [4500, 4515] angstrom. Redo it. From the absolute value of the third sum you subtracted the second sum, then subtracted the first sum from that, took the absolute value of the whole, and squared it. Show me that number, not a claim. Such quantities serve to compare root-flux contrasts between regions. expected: 215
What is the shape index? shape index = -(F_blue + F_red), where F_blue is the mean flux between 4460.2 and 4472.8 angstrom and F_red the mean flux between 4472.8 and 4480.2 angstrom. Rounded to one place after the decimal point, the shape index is -7.5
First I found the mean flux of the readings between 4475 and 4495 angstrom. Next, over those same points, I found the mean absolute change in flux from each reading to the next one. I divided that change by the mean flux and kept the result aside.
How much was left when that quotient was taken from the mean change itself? 0.121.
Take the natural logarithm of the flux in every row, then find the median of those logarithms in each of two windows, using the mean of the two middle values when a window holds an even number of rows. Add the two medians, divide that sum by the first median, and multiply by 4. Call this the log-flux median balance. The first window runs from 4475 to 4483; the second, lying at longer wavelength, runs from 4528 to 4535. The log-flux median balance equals 7.7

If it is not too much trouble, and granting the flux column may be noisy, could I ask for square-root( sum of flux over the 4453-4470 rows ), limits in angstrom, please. 4.90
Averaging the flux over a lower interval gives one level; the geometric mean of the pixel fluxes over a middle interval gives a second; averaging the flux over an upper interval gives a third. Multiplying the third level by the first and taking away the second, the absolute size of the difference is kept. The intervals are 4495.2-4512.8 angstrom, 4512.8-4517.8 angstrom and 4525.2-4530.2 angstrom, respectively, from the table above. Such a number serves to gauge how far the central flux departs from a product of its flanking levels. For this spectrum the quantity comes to 9.5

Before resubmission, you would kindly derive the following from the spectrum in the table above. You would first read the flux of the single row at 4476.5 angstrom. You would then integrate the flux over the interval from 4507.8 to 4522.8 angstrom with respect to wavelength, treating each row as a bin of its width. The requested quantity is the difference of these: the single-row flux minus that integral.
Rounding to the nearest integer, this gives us -55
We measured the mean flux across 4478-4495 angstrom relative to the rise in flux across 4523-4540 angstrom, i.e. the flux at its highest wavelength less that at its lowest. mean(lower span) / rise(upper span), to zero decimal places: 57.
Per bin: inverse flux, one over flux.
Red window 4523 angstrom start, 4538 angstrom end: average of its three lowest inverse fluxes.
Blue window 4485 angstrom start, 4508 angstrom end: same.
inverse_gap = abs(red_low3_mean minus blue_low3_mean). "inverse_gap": 0.031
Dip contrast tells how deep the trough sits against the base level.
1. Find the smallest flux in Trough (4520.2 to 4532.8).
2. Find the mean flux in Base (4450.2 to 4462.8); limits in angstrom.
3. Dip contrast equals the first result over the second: 0.90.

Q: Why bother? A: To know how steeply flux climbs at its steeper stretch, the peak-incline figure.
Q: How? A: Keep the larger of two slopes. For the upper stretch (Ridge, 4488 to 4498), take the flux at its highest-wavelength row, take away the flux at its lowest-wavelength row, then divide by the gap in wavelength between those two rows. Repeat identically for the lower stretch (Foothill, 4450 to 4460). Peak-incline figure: -0.045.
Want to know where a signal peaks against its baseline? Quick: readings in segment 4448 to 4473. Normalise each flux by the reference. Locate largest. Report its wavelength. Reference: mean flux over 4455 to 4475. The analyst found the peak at 4471.5 angstrom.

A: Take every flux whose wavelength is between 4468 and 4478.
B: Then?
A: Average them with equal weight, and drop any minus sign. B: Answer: 3.89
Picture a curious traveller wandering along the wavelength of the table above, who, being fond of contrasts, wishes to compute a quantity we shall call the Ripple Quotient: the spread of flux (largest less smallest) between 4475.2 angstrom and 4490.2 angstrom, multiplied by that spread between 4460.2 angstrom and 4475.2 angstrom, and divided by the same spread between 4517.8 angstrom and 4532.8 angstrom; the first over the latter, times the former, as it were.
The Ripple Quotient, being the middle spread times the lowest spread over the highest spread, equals 0.27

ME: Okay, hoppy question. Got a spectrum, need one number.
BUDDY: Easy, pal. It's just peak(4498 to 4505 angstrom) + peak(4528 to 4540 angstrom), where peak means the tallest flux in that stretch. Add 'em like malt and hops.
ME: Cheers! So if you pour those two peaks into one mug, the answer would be 8.4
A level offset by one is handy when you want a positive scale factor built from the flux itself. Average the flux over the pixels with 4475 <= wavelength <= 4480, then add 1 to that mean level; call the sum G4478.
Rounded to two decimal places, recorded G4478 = 4.94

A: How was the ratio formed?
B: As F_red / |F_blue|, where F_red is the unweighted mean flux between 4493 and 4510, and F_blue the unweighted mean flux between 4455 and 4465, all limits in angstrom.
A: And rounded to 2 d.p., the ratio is 1.22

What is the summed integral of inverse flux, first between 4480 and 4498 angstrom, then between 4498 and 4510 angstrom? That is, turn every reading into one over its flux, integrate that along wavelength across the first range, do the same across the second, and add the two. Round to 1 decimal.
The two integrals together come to 7.7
